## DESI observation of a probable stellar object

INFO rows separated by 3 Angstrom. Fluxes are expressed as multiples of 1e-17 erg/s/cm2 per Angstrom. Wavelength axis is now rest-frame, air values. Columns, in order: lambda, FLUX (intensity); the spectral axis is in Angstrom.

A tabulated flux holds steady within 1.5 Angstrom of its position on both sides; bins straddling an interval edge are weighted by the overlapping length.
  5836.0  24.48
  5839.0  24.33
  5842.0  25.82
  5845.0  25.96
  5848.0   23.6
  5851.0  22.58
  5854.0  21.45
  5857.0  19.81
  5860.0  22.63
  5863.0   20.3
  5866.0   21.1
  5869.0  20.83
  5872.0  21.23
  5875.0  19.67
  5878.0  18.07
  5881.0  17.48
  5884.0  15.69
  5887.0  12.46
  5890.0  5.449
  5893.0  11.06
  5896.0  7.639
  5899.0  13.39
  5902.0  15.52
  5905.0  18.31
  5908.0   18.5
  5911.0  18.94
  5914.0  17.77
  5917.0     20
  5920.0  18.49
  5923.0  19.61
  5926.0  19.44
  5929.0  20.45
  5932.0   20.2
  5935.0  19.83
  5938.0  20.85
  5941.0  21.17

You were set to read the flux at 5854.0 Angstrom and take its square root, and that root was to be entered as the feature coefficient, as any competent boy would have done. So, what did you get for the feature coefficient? 4.63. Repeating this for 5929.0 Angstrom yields 4.52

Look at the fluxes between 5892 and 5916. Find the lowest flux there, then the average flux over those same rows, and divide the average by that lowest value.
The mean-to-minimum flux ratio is 2.0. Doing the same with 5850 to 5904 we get 3.1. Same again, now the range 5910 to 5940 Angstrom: 1.1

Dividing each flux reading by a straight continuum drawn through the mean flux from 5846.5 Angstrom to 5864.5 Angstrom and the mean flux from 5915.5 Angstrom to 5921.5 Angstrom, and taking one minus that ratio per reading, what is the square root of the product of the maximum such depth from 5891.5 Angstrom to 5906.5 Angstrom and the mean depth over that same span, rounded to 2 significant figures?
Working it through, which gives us 0.46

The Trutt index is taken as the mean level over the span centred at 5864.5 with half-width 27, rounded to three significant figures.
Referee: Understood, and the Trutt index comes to 19.9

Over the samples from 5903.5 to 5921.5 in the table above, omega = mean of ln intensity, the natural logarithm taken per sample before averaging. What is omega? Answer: 2.93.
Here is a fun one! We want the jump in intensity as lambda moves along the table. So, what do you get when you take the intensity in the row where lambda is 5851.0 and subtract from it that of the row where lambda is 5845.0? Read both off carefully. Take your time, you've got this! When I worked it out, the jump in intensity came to -3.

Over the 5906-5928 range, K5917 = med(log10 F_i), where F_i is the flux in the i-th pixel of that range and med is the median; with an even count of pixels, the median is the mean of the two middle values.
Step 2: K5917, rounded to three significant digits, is 1.28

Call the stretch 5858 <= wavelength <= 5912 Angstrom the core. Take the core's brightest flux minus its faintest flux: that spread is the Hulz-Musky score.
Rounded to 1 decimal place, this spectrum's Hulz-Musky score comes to 17.2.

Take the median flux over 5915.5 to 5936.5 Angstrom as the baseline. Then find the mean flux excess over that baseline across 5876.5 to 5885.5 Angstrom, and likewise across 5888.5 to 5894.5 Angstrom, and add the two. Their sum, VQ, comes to -14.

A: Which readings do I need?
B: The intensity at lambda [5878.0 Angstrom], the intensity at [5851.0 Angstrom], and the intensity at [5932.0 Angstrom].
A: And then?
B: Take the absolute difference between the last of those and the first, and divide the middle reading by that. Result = 11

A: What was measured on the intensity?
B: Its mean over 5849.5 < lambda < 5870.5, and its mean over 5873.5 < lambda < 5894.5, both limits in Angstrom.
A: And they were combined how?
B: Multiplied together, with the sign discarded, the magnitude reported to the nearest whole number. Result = 303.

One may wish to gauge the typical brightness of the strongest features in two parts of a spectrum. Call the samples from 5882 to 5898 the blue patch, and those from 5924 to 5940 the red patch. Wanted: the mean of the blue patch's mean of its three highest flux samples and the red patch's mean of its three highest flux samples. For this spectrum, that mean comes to 17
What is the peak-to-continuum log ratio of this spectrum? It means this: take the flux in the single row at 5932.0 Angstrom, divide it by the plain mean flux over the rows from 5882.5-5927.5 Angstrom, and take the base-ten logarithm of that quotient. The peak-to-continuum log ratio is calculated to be 0.12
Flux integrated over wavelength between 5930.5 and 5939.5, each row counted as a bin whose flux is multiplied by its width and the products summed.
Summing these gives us 183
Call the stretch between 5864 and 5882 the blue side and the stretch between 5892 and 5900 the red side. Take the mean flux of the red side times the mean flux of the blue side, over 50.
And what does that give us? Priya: 4.2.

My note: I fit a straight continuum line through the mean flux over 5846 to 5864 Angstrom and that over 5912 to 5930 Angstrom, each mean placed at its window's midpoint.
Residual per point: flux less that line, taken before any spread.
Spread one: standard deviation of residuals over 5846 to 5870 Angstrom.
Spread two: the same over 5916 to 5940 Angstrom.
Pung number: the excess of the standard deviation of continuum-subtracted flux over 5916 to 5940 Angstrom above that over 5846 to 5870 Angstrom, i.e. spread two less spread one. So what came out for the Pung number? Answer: -0.2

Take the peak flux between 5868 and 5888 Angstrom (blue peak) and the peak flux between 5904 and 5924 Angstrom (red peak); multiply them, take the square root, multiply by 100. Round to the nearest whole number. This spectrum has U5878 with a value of 2061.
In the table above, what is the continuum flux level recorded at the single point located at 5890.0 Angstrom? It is 5.449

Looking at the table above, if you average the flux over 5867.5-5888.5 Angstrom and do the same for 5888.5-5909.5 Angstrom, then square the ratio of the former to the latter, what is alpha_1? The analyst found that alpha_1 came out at 1.9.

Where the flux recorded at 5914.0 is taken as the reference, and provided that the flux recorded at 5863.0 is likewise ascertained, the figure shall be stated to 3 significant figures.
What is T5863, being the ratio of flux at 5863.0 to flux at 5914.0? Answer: 1.14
